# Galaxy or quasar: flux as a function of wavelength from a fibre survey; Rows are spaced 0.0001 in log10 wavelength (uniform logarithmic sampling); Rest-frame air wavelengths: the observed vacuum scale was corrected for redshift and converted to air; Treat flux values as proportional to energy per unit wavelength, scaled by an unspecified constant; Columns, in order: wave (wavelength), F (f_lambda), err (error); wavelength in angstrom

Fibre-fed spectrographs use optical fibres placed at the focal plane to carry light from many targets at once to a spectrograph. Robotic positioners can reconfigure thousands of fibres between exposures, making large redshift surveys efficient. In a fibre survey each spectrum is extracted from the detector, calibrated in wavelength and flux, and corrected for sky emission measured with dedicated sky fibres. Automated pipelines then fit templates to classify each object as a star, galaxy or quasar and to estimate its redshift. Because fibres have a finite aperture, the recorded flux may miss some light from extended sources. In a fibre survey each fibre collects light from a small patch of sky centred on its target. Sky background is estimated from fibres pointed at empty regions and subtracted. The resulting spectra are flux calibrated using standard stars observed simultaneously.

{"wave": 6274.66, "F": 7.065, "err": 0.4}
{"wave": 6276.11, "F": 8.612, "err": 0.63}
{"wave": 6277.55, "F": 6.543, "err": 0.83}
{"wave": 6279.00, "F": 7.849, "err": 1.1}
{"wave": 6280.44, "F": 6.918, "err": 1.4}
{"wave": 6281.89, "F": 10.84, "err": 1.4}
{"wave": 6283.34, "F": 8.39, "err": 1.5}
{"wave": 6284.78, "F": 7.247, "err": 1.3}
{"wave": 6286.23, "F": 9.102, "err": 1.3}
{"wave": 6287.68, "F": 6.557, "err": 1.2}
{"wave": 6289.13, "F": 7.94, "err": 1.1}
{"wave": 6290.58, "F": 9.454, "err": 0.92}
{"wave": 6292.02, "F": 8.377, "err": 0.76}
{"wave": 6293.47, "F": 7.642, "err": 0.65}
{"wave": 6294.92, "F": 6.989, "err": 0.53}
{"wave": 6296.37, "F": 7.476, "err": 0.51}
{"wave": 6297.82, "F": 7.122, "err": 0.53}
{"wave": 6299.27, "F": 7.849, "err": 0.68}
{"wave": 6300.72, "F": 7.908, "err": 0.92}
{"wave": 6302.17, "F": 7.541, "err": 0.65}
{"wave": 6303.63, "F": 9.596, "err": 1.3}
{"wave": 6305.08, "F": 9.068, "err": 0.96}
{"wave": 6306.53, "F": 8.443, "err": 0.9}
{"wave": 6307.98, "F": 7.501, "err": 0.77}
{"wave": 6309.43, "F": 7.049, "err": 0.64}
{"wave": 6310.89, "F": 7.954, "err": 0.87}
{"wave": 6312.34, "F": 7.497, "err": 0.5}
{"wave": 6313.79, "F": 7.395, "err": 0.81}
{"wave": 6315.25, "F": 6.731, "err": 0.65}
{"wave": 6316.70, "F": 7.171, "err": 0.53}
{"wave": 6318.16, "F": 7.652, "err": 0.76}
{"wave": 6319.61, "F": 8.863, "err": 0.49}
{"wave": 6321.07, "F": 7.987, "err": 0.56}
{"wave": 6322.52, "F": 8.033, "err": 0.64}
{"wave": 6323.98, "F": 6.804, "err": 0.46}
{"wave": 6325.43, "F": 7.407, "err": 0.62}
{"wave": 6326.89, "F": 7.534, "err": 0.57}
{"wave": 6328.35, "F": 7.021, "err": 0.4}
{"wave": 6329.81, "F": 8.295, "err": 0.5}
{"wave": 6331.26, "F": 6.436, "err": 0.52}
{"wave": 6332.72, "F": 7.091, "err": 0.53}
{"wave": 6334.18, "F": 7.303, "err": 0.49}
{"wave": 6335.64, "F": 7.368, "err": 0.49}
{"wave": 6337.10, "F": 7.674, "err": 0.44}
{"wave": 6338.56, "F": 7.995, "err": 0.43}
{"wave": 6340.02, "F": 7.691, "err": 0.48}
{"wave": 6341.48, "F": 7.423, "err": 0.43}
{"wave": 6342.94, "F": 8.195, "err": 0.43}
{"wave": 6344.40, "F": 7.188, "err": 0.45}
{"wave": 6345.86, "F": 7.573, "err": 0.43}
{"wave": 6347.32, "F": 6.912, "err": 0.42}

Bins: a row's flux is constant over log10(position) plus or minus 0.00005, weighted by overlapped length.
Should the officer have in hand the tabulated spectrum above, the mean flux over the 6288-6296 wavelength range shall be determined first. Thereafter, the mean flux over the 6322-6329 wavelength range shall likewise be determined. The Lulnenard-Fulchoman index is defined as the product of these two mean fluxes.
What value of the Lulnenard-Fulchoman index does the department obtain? 59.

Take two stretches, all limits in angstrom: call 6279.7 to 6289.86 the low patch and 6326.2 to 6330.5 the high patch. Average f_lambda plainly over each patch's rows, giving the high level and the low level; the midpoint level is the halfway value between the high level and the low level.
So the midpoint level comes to 7.9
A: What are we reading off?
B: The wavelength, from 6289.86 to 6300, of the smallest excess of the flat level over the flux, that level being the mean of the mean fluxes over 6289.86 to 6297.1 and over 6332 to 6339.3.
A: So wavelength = 6290.58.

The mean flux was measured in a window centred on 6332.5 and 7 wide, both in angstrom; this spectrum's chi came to 7.3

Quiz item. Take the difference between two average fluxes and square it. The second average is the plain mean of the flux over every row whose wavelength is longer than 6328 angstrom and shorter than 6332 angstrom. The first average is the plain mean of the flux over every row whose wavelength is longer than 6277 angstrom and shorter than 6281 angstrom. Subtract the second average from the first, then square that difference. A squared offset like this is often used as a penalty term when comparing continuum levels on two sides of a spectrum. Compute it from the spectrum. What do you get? 0.02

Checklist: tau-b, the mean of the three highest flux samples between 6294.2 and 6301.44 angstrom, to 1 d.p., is 7.7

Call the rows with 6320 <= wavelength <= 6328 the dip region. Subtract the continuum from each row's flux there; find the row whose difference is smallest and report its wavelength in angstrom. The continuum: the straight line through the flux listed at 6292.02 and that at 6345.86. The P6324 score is 6323.98 angstrom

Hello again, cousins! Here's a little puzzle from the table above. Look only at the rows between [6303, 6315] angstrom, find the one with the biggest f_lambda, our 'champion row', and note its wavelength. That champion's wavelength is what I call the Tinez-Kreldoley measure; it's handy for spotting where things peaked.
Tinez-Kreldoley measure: 6303.63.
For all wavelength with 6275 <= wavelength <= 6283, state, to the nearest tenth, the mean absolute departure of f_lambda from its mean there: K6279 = 1.3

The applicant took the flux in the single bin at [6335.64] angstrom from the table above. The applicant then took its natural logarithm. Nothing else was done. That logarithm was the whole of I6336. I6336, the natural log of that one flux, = 2.00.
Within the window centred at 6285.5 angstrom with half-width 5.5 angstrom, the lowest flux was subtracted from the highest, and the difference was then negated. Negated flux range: -4.28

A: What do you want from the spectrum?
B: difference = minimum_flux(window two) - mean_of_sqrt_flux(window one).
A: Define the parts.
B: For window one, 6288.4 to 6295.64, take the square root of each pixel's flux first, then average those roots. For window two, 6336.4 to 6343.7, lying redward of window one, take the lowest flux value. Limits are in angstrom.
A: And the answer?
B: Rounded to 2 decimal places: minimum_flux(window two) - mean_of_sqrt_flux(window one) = 4.58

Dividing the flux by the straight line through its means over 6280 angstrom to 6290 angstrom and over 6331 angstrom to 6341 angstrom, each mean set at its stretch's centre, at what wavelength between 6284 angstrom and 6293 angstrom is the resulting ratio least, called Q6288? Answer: 6287.68 angstrom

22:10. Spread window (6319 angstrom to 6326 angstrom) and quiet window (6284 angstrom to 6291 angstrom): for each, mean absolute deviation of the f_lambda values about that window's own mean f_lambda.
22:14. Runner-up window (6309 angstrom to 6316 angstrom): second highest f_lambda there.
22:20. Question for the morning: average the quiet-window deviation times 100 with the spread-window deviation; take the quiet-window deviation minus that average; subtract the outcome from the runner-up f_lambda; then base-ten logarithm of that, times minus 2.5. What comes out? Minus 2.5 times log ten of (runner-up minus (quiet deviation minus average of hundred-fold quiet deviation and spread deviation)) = -4.4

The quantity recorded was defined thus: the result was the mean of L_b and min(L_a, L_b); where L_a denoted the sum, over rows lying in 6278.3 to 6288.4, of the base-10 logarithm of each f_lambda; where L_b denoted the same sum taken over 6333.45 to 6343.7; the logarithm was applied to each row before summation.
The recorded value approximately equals 6.19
